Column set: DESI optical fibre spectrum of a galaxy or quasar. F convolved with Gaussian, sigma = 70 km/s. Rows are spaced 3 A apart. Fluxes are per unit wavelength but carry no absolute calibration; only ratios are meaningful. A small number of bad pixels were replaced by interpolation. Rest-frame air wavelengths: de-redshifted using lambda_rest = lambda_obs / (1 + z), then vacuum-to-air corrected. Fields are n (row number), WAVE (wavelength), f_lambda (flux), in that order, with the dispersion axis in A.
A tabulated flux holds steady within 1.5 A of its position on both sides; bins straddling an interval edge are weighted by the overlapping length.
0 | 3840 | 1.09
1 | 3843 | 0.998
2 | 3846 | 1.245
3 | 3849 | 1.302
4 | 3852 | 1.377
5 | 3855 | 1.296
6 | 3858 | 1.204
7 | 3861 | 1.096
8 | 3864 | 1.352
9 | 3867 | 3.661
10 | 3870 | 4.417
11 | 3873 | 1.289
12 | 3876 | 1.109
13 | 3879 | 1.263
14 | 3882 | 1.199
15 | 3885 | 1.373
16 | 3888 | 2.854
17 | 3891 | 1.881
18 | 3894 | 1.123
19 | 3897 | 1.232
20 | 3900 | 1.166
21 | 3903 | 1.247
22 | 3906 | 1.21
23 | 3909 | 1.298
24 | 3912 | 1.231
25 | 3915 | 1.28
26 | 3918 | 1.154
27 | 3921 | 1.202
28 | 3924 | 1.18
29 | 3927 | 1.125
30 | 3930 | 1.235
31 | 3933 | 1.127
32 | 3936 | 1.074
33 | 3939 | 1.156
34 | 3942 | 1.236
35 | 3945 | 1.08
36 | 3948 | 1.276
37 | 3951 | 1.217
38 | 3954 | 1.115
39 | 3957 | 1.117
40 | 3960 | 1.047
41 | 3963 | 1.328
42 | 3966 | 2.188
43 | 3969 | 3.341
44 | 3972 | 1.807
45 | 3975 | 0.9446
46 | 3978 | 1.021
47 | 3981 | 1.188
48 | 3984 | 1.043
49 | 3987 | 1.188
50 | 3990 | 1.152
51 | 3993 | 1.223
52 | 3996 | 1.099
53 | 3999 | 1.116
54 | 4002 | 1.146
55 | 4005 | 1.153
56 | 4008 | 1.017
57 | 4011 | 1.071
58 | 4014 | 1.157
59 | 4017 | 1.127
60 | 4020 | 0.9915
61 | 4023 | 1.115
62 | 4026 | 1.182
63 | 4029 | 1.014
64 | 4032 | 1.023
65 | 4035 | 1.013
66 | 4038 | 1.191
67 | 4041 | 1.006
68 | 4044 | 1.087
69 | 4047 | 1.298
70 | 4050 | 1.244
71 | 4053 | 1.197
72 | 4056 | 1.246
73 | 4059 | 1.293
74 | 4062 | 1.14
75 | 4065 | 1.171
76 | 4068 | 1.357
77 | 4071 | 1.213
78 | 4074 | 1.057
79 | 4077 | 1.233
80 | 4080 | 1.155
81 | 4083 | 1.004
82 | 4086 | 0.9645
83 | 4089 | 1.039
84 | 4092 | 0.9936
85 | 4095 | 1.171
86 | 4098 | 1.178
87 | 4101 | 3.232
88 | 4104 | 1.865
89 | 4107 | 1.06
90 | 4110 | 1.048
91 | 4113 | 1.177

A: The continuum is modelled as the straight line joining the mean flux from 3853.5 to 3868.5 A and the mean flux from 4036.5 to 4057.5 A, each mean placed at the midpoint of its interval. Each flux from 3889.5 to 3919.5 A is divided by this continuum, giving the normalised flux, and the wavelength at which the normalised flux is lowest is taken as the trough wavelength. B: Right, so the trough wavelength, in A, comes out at 3894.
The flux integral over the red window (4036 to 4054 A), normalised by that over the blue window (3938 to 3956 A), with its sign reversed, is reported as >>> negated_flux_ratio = -0.99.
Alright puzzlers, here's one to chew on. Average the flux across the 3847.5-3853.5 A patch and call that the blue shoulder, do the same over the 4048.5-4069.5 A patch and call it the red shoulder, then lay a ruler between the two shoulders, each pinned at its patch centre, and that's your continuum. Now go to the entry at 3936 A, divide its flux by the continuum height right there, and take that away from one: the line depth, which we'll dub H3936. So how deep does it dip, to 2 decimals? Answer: 0.17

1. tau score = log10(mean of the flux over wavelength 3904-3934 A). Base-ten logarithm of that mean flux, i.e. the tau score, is 0.081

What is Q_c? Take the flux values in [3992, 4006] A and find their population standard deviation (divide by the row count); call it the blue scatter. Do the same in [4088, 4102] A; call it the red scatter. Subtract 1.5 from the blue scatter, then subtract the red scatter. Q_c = -2.3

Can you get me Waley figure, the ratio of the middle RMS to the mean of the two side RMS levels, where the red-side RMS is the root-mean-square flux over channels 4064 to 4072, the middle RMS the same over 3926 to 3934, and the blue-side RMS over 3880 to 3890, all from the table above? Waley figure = 0.73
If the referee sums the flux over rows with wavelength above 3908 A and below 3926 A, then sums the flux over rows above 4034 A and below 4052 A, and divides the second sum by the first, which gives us 0.93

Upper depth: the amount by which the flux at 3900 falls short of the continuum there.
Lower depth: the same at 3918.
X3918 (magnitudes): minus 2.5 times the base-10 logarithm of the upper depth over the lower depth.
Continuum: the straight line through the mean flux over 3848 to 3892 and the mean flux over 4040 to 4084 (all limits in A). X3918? -0.10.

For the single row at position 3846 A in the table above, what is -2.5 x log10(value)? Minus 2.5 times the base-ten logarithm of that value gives -0.24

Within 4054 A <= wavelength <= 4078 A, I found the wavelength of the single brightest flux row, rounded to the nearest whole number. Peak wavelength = 4068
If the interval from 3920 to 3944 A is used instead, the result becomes 3942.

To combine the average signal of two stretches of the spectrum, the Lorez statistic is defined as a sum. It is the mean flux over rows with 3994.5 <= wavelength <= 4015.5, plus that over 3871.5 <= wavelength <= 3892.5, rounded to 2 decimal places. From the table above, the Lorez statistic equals 2.68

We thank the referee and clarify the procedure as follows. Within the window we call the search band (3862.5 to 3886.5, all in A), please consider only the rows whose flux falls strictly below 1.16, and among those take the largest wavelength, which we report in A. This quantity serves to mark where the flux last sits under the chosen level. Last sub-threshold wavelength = 3876 A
